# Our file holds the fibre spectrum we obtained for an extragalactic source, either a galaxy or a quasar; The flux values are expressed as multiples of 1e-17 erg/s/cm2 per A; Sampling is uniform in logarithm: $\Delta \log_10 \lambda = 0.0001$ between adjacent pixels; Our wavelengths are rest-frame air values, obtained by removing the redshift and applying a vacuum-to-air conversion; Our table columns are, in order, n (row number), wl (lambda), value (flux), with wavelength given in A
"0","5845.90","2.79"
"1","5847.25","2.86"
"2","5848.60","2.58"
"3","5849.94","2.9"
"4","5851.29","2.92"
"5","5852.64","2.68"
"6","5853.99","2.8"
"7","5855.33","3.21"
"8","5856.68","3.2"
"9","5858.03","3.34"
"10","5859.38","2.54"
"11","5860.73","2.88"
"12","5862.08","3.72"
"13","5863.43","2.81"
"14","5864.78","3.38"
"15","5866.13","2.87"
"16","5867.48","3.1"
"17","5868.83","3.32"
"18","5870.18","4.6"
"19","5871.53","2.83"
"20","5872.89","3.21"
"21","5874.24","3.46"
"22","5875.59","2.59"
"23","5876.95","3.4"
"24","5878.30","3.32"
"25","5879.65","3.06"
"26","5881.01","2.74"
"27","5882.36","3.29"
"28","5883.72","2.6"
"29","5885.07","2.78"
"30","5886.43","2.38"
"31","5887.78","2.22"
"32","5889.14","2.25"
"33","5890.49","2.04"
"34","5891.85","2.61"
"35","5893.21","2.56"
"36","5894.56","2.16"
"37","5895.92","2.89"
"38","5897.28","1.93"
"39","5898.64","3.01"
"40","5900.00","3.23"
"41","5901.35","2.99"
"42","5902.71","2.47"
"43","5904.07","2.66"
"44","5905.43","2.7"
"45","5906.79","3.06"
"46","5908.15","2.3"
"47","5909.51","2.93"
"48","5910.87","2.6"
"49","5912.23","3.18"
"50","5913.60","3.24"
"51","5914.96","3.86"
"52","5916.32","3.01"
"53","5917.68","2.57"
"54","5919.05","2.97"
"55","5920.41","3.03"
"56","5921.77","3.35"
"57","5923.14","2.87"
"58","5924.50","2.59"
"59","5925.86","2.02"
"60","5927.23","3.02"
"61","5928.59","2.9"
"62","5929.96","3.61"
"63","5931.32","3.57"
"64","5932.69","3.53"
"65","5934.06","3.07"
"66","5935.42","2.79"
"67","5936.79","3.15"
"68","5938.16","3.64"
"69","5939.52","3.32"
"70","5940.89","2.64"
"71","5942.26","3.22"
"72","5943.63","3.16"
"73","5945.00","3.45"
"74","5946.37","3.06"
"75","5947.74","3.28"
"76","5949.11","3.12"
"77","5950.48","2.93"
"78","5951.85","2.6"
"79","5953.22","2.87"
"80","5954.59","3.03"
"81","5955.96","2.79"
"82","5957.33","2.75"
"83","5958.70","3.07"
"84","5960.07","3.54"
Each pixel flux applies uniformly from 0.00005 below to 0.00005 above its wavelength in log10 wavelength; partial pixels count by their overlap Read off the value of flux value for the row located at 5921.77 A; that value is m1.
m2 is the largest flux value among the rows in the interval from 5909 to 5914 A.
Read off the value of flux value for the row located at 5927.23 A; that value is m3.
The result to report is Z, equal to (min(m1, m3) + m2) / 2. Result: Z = 3.13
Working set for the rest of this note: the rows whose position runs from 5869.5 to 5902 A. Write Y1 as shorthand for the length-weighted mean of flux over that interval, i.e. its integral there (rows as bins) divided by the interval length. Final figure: 2.84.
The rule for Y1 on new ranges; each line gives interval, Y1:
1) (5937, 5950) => 3.20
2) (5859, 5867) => 3.05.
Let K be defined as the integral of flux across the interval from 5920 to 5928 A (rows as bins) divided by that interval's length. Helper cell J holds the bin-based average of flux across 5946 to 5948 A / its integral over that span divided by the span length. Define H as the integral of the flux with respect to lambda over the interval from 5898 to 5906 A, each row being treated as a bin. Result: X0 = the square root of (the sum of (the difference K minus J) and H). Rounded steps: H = 23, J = 3.2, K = 2.81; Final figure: 4.7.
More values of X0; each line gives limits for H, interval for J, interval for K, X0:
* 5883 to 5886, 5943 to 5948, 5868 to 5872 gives 2.9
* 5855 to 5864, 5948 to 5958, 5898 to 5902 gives 5.3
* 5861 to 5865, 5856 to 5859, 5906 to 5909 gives 3.5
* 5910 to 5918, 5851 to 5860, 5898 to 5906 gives 5.0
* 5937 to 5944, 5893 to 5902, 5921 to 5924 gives 4.8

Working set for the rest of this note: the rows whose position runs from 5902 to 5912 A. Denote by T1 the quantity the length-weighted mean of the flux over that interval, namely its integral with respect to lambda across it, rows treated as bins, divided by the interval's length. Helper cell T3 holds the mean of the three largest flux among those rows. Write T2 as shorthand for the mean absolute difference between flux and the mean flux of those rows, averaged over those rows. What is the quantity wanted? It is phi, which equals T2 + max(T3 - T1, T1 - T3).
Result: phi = 0.389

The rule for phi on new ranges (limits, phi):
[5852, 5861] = 0.553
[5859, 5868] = 0.648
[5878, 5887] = 0.648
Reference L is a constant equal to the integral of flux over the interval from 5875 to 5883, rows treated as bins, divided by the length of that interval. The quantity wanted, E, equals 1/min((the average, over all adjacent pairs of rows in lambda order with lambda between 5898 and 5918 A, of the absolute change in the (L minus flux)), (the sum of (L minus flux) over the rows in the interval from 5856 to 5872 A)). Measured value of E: -0.6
